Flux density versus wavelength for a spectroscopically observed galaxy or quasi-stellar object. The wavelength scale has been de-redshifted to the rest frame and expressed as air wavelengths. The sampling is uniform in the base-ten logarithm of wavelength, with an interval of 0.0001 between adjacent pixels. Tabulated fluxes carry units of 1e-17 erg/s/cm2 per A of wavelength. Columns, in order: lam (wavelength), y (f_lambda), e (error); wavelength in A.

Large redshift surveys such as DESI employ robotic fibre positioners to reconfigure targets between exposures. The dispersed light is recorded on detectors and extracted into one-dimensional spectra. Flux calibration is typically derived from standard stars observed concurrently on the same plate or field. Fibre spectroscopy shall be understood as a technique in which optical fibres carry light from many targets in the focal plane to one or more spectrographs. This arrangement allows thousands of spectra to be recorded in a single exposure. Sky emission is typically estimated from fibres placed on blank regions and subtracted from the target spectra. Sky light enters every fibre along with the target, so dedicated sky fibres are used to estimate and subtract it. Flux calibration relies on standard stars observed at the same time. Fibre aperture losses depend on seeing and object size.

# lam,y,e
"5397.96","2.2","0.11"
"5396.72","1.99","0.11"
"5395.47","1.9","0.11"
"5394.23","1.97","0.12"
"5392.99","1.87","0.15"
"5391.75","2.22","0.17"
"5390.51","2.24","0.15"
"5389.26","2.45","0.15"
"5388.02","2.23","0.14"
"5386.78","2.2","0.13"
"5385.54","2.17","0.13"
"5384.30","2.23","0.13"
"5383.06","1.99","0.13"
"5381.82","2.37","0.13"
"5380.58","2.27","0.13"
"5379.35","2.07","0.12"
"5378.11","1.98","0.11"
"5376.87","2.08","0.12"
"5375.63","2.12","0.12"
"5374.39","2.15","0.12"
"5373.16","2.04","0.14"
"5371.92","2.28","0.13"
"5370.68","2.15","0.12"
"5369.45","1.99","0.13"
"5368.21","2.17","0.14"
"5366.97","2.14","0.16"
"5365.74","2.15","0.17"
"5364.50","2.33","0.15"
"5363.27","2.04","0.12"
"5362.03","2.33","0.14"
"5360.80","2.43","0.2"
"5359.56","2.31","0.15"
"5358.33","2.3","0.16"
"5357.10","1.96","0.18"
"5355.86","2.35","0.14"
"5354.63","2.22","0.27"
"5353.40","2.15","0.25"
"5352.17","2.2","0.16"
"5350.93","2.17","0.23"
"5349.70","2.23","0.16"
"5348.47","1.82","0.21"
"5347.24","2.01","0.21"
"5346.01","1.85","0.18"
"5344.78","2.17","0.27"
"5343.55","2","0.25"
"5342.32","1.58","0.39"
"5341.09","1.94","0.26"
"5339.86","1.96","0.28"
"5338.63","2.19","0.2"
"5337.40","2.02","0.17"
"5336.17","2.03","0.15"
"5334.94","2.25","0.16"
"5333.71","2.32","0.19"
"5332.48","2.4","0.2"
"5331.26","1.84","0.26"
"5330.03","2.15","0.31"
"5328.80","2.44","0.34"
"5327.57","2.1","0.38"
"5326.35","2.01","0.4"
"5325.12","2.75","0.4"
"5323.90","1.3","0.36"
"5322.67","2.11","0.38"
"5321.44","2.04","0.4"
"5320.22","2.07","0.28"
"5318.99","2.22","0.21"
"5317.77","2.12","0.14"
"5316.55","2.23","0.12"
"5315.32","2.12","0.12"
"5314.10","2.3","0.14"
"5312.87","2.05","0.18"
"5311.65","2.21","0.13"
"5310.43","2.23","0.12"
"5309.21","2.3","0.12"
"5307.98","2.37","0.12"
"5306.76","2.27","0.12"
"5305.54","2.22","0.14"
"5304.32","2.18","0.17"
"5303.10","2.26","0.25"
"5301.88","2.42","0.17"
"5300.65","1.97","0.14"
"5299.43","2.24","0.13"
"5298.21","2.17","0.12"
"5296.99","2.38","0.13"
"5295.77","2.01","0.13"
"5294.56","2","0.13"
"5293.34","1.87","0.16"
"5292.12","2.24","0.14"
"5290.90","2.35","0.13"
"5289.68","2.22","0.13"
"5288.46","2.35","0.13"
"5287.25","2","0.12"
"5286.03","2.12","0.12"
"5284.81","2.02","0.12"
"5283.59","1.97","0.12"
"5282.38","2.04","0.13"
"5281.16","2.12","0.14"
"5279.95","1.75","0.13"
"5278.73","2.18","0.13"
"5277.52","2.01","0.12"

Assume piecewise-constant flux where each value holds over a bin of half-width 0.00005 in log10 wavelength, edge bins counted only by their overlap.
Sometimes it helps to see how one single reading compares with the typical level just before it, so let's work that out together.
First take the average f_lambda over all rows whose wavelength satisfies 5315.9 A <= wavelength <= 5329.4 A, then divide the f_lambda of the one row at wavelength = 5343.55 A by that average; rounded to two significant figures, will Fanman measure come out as 0.94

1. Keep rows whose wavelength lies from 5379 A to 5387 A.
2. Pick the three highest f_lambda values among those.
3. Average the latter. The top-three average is 2.29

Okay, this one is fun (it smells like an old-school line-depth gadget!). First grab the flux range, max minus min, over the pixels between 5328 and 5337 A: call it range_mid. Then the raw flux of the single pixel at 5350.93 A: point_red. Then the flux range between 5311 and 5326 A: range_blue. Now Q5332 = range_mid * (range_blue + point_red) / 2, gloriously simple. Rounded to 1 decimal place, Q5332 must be 1.1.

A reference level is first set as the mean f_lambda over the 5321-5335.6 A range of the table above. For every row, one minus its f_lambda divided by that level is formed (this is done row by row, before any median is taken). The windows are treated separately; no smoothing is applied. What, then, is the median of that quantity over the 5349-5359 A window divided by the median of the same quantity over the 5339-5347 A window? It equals -0.35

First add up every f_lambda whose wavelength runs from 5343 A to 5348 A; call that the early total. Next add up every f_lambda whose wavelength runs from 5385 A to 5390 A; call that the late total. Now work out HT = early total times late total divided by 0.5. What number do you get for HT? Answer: 145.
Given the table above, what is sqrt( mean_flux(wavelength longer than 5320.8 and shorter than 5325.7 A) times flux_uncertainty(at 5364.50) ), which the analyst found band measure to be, 0.55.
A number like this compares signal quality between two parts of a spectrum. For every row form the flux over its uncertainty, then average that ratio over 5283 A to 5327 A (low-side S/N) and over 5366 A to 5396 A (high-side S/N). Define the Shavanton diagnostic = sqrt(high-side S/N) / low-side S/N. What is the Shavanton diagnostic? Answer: 0.28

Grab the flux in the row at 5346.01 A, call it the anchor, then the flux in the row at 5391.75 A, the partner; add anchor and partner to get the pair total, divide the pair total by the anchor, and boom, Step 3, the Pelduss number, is 2.2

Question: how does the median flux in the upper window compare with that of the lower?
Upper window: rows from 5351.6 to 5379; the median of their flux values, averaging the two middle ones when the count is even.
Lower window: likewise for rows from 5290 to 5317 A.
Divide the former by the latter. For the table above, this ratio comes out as 0.96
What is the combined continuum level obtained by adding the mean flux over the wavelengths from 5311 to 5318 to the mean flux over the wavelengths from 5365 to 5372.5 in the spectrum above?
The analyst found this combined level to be 4.32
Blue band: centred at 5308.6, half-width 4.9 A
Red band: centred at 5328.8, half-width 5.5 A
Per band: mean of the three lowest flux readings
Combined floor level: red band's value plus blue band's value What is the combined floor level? 3.86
